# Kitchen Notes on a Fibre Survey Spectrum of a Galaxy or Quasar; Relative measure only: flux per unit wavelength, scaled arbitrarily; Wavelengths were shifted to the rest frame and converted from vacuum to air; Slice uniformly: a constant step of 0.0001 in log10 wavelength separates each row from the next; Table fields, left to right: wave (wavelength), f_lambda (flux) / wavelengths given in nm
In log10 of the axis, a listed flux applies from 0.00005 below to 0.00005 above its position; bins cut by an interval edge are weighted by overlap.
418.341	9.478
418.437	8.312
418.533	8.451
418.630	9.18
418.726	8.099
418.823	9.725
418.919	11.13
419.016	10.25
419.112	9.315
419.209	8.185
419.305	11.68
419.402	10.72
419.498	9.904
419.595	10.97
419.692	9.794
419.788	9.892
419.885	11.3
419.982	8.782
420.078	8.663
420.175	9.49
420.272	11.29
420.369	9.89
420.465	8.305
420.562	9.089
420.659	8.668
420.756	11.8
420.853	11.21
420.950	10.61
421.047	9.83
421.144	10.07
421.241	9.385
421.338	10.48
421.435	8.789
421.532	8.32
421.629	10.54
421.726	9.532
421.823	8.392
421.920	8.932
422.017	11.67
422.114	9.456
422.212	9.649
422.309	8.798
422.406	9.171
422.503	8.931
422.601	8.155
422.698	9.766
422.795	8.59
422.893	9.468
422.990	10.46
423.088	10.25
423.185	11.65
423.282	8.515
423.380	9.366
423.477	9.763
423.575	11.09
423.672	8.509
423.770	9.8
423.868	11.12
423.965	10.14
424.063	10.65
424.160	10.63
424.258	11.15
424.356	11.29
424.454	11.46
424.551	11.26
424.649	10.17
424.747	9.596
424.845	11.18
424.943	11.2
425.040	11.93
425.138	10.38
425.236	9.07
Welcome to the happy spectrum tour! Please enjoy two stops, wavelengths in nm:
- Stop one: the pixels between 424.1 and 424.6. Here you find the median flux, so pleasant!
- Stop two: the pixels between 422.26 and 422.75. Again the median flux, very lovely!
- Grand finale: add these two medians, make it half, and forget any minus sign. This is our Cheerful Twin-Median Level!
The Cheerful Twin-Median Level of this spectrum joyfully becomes 10.10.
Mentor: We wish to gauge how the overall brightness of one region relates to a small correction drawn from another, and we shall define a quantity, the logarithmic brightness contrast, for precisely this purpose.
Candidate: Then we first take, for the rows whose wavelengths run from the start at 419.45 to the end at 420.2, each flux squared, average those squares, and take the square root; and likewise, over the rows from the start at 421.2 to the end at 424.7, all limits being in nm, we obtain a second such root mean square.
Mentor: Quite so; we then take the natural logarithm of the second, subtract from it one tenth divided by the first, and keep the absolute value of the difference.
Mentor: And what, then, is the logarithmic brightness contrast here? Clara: 2.28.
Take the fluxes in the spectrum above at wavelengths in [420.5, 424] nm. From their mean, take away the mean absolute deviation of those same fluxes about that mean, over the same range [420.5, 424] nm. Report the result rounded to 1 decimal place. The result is 8.9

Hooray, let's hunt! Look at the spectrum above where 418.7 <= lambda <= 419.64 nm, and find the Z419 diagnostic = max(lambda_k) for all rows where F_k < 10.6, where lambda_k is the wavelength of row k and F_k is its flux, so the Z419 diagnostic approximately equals 419.498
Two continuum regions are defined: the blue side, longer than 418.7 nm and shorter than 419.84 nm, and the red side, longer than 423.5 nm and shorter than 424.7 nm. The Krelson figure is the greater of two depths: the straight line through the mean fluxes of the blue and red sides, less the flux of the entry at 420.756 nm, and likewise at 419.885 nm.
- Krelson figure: -1.2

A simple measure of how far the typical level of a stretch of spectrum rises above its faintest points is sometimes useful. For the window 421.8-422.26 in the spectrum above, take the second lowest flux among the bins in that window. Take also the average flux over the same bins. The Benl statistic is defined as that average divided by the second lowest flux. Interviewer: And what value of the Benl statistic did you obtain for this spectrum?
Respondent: 1.08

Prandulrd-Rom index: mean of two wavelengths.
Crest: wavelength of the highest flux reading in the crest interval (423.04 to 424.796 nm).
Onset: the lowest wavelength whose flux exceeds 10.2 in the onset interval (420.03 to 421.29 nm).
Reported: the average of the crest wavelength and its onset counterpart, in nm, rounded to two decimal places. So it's 421.73 nm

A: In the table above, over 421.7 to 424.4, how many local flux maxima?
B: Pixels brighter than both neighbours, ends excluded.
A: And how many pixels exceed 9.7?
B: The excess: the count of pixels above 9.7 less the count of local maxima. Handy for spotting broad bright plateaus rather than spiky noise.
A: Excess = 5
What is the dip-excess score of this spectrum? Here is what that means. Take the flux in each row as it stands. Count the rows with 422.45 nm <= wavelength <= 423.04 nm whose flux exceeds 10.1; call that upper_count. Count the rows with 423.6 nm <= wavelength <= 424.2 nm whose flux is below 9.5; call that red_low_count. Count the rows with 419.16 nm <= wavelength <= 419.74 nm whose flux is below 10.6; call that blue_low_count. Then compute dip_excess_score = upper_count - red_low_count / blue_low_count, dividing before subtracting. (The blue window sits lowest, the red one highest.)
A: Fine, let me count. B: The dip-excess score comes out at 0.7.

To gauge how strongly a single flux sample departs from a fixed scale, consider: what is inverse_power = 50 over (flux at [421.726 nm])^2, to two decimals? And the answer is 0.55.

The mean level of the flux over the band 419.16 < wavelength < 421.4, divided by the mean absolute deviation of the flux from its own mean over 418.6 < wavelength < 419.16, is 13.3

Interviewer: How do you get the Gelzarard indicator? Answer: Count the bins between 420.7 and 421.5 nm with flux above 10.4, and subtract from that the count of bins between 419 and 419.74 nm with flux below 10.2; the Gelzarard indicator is 0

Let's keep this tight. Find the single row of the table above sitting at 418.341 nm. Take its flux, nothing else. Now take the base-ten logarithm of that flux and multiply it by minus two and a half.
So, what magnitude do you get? -2.44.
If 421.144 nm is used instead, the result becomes -2.51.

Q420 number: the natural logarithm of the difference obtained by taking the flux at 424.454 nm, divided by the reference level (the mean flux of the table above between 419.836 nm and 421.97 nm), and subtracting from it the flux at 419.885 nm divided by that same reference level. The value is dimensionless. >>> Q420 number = -4.1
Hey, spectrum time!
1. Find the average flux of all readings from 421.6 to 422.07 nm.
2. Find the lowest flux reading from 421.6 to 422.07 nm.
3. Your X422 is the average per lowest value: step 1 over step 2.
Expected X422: 1.17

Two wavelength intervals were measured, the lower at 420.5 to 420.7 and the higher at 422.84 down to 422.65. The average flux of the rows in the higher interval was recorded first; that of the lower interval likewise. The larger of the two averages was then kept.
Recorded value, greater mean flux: 9.2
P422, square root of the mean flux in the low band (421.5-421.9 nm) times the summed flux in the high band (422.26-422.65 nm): 18.0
